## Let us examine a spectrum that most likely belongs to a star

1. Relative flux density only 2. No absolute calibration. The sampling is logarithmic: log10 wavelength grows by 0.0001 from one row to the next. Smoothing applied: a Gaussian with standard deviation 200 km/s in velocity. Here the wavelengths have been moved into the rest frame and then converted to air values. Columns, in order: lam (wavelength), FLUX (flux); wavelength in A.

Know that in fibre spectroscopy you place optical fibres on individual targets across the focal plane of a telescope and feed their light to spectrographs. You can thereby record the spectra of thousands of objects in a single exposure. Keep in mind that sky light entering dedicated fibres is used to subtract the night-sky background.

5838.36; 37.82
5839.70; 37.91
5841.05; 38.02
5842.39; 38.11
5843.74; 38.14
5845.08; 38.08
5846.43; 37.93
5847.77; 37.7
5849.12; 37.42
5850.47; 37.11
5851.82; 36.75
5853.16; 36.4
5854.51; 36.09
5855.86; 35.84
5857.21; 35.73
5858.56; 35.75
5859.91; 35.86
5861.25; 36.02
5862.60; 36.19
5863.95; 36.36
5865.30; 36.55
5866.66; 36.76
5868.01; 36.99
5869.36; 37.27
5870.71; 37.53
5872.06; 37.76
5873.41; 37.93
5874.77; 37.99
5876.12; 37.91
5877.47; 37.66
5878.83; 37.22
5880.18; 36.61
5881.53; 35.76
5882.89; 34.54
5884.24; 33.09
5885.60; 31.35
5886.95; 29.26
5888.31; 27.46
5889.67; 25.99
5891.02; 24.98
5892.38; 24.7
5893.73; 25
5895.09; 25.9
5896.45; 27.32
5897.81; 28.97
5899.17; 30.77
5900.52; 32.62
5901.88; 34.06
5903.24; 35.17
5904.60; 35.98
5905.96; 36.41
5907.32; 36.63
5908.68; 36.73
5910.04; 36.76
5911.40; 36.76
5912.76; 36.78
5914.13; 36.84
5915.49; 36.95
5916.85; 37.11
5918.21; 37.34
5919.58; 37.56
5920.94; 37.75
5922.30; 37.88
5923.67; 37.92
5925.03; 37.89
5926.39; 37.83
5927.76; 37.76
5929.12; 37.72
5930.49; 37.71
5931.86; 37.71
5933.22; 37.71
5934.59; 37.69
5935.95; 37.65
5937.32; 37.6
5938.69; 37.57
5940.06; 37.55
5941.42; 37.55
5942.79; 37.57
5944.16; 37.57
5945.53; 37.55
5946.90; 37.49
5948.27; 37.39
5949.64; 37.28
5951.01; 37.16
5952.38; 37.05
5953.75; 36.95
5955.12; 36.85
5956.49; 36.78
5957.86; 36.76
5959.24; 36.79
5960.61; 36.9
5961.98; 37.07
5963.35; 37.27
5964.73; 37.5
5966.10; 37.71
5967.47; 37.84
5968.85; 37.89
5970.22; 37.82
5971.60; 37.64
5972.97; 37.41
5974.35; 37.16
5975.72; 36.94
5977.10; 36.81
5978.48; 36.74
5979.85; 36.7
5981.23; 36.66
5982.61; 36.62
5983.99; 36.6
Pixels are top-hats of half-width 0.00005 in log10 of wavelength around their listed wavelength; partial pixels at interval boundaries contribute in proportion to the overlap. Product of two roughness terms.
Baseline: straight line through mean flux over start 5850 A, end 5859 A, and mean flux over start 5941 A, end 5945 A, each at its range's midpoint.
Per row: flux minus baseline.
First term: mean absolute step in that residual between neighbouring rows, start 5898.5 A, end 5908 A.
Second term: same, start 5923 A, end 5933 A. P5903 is 0.05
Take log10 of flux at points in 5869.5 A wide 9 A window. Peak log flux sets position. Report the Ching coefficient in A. 5873.41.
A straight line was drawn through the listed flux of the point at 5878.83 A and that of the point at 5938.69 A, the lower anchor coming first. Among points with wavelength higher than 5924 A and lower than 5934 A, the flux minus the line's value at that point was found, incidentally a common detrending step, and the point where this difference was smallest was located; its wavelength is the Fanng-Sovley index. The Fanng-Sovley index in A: 5933.22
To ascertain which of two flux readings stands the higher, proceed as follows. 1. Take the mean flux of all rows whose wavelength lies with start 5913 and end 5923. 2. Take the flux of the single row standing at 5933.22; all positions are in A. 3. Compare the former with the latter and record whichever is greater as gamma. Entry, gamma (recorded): 37.7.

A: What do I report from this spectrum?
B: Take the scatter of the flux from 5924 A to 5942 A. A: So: 0.1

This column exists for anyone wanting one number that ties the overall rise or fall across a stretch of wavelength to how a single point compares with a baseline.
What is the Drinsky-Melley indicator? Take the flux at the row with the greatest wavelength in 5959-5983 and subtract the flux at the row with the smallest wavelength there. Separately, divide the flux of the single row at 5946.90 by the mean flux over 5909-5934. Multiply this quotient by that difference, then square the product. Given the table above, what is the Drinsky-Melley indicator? 0.029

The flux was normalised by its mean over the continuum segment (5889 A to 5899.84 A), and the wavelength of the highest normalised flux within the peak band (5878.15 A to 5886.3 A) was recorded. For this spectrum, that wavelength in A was 5878.83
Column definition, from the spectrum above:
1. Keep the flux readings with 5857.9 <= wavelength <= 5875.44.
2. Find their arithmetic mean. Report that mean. 36.8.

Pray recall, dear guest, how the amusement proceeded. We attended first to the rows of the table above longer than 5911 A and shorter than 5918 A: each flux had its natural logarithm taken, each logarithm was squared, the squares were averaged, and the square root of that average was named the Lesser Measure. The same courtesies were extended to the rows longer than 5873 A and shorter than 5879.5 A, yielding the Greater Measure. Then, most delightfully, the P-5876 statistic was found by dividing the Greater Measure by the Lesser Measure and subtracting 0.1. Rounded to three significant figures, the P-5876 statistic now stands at 0.906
